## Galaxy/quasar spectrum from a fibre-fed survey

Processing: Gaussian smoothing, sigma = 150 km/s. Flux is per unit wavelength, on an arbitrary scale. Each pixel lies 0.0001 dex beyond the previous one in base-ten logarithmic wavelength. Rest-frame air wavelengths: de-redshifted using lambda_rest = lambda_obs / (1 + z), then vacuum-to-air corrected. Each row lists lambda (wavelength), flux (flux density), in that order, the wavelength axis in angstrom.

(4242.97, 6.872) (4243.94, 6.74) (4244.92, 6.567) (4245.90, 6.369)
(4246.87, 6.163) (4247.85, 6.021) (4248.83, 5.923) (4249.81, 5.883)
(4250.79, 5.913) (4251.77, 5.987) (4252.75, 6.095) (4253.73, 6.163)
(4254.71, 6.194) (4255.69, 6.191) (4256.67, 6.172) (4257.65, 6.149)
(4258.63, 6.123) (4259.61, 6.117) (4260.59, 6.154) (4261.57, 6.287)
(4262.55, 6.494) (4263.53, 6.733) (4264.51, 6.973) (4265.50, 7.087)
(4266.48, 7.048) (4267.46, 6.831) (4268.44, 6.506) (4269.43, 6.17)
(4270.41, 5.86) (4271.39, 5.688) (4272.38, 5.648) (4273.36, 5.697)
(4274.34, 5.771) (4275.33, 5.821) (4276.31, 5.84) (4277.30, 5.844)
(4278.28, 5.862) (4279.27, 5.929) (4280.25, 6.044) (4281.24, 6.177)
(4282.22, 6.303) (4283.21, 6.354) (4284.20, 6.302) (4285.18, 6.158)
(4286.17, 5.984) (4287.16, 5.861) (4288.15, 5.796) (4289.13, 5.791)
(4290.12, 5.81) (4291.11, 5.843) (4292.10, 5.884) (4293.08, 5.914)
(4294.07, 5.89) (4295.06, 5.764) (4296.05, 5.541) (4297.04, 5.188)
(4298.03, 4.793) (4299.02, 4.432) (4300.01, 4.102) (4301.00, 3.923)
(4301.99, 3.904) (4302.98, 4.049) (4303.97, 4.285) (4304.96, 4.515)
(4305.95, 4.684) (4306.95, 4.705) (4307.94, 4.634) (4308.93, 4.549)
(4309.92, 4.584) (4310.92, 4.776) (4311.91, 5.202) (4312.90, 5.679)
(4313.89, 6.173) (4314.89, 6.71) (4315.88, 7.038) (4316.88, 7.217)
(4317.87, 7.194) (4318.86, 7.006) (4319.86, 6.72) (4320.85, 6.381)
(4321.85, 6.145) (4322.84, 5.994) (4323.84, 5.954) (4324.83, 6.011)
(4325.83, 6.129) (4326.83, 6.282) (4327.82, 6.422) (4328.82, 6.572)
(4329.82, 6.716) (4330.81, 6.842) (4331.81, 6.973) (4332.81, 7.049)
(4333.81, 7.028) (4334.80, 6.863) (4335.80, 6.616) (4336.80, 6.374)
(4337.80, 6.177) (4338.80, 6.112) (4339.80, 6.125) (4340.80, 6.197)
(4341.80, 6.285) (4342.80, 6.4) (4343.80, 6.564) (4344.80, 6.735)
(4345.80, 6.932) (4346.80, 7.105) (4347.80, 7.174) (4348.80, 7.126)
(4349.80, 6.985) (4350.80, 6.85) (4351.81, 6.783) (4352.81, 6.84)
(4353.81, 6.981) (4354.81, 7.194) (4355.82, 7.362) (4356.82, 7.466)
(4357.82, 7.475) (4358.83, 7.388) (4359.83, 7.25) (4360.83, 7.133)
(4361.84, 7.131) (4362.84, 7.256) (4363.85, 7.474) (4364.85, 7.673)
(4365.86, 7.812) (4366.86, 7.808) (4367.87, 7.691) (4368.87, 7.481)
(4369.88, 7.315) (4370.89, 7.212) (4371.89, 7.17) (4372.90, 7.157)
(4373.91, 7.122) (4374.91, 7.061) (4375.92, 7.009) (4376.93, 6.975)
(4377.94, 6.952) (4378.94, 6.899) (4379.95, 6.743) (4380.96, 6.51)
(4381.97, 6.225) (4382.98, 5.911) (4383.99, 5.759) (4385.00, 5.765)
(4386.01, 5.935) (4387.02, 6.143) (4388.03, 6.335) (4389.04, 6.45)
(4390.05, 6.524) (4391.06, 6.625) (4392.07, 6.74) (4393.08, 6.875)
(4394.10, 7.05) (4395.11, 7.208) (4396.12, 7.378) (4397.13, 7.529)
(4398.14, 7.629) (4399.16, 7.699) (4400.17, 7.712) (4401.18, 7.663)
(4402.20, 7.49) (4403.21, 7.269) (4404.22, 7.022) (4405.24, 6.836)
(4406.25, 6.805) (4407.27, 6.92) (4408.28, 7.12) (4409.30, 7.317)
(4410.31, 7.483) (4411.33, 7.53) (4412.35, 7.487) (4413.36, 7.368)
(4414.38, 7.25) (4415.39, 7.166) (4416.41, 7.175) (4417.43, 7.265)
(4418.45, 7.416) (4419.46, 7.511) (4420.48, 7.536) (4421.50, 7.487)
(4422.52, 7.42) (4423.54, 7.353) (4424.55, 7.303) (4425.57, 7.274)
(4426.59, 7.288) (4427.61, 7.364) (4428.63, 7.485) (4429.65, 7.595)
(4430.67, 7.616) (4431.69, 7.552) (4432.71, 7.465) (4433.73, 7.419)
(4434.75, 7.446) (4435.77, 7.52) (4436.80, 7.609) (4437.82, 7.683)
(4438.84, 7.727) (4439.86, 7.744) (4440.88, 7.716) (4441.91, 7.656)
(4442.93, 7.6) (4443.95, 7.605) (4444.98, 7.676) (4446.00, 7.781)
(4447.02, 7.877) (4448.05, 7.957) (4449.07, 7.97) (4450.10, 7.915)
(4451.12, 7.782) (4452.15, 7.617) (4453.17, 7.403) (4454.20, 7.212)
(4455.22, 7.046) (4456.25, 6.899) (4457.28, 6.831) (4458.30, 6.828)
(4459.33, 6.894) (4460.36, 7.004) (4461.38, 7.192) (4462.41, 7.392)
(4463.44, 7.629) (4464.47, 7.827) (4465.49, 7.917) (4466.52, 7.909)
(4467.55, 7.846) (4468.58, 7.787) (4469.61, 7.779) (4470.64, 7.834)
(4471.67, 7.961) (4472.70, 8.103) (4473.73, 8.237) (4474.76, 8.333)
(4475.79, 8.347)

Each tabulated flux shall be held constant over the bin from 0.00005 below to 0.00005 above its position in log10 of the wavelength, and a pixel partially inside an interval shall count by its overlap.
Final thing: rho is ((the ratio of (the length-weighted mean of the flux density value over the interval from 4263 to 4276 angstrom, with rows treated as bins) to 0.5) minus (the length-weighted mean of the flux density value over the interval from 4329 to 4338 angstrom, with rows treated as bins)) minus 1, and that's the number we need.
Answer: 5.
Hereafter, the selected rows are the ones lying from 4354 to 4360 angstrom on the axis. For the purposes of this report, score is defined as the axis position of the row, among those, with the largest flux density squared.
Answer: 4357.82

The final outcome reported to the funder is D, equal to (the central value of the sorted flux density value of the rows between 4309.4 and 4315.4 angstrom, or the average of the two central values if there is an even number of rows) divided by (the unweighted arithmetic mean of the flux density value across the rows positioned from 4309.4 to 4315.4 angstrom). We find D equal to 0.99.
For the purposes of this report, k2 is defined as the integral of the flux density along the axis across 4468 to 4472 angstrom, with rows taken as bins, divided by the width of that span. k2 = 7.8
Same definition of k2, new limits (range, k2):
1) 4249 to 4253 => 6.0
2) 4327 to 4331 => 6.6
